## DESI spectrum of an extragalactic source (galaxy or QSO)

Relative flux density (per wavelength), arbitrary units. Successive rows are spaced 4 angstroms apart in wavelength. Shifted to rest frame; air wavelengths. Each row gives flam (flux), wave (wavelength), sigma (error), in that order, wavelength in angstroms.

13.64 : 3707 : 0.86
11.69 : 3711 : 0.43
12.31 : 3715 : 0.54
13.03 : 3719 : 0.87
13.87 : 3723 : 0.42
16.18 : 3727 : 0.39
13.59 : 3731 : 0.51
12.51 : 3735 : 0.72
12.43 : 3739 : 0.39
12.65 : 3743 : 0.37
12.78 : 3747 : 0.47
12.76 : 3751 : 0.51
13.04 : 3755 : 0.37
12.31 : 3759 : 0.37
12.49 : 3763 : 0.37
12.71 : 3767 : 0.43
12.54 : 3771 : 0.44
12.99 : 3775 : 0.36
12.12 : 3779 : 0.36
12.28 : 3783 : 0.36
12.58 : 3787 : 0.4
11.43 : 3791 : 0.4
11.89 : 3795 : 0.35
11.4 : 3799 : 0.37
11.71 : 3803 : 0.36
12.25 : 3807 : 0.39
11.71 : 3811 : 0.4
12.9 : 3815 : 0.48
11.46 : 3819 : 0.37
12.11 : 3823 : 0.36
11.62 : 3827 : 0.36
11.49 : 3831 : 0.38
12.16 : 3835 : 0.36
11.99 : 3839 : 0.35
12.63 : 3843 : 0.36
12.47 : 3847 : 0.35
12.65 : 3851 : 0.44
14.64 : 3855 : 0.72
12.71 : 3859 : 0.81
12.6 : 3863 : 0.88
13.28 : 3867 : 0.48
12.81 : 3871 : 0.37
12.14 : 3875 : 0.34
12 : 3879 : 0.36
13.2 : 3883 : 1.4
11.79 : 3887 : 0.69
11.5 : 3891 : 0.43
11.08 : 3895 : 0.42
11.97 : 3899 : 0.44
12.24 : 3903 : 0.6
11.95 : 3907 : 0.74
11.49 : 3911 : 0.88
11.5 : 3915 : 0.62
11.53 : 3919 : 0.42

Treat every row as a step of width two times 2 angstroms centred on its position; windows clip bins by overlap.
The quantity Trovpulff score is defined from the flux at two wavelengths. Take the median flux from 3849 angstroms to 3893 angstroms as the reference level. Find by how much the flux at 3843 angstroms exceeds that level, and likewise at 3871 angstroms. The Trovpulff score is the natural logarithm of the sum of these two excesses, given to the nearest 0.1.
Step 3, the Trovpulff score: -2.0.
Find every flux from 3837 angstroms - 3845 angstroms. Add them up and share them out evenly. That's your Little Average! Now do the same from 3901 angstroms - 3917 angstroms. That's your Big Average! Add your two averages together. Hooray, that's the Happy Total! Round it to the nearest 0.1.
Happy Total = 24.1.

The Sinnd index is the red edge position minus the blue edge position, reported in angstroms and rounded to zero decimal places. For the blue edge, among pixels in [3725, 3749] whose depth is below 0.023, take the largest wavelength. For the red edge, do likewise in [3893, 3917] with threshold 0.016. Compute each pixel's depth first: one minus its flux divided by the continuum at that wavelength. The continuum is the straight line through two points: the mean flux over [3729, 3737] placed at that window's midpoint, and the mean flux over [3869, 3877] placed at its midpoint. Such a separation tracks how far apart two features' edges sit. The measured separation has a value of 156 angstroms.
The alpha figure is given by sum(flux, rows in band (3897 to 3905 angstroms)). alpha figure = 24.2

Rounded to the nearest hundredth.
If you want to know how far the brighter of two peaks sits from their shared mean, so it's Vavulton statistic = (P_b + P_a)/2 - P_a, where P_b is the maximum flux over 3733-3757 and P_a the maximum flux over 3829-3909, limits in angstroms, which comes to -0.80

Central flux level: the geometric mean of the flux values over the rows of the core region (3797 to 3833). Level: 11.8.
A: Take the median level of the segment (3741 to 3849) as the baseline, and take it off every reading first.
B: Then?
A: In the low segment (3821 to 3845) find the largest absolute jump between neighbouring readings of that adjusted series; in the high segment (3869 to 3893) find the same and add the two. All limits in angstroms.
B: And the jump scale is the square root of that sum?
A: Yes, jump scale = 1.44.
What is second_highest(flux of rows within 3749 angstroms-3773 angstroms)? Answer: 12.76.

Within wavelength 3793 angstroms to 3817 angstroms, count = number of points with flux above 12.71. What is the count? 1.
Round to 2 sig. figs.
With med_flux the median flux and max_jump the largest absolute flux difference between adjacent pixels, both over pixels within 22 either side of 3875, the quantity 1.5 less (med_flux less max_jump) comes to -9.2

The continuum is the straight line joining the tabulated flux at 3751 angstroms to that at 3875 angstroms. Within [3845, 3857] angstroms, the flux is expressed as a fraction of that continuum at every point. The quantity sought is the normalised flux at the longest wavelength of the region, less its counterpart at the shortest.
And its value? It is 0.18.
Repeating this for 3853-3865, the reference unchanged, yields -0.16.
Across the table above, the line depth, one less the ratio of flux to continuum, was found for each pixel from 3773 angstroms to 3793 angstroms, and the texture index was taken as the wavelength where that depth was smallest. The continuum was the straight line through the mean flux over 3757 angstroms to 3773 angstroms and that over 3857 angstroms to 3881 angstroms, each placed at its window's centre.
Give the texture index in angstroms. 3775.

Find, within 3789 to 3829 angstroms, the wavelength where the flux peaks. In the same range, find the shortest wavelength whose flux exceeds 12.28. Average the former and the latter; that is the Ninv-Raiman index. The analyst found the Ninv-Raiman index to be 3815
